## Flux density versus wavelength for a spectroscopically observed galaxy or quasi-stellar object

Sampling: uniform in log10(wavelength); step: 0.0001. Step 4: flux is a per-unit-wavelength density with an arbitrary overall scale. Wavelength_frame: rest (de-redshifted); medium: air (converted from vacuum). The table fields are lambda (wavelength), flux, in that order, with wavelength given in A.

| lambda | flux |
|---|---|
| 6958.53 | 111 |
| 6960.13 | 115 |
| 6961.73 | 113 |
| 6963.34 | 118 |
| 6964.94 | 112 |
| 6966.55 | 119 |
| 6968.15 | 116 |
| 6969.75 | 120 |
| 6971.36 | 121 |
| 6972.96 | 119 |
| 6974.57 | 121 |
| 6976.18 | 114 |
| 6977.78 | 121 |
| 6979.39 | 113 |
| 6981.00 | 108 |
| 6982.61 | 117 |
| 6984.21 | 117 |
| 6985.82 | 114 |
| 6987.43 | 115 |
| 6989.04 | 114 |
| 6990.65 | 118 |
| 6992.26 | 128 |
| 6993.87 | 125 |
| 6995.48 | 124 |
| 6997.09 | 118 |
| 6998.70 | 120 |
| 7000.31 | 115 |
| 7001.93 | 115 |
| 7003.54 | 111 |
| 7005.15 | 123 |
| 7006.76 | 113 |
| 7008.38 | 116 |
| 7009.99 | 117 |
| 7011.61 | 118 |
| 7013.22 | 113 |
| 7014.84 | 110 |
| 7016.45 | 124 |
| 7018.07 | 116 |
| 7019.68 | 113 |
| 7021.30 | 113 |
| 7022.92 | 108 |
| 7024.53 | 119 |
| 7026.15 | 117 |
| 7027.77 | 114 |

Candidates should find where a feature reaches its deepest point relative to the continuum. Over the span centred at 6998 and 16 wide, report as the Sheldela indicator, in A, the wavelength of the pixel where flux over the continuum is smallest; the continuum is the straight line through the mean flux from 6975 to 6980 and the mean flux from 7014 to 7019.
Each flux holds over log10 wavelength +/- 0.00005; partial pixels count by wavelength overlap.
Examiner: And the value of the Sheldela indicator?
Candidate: 7003.54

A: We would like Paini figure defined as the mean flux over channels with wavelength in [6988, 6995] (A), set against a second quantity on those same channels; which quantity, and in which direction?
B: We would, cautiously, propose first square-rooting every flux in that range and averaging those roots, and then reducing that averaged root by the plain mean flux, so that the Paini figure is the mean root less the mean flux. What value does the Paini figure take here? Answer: -110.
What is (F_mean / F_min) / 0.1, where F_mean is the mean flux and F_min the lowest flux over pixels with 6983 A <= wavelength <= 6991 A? 10.14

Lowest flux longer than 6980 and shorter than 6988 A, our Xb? 108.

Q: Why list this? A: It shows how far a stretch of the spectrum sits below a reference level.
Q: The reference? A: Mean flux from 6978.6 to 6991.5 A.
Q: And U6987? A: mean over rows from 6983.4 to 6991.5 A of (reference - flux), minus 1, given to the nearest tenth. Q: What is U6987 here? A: -2.1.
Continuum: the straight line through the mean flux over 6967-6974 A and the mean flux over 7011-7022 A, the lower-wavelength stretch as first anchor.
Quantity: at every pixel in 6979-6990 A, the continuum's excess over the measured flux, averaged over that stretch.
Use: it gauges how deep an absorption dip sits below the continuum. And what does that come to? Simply 3.9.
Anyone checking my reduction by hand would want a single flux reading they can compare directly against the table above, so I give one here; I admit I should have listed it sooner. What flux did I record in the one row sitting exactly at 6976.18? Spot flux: 114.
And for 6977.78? 121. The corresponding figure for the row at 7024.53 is 119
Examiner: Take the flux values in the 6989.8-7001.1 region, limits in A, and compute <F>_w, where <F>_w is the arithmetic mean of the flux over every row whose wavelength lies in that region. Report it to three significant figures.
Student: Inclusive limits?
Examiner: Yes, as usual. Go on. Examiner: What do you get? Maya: 121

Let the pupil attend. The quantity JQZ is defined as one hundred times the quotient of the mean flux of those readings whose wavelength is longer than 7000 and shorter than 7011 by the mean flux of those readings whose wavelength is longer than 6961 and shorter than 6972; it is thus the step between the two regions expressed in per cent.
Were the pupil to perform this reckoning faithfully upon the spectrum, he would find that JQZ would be 99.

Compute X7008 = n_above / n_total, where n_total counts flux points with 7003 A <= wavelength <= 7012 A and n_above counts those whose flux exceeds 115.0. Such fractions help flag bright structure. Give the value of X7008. 0.7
